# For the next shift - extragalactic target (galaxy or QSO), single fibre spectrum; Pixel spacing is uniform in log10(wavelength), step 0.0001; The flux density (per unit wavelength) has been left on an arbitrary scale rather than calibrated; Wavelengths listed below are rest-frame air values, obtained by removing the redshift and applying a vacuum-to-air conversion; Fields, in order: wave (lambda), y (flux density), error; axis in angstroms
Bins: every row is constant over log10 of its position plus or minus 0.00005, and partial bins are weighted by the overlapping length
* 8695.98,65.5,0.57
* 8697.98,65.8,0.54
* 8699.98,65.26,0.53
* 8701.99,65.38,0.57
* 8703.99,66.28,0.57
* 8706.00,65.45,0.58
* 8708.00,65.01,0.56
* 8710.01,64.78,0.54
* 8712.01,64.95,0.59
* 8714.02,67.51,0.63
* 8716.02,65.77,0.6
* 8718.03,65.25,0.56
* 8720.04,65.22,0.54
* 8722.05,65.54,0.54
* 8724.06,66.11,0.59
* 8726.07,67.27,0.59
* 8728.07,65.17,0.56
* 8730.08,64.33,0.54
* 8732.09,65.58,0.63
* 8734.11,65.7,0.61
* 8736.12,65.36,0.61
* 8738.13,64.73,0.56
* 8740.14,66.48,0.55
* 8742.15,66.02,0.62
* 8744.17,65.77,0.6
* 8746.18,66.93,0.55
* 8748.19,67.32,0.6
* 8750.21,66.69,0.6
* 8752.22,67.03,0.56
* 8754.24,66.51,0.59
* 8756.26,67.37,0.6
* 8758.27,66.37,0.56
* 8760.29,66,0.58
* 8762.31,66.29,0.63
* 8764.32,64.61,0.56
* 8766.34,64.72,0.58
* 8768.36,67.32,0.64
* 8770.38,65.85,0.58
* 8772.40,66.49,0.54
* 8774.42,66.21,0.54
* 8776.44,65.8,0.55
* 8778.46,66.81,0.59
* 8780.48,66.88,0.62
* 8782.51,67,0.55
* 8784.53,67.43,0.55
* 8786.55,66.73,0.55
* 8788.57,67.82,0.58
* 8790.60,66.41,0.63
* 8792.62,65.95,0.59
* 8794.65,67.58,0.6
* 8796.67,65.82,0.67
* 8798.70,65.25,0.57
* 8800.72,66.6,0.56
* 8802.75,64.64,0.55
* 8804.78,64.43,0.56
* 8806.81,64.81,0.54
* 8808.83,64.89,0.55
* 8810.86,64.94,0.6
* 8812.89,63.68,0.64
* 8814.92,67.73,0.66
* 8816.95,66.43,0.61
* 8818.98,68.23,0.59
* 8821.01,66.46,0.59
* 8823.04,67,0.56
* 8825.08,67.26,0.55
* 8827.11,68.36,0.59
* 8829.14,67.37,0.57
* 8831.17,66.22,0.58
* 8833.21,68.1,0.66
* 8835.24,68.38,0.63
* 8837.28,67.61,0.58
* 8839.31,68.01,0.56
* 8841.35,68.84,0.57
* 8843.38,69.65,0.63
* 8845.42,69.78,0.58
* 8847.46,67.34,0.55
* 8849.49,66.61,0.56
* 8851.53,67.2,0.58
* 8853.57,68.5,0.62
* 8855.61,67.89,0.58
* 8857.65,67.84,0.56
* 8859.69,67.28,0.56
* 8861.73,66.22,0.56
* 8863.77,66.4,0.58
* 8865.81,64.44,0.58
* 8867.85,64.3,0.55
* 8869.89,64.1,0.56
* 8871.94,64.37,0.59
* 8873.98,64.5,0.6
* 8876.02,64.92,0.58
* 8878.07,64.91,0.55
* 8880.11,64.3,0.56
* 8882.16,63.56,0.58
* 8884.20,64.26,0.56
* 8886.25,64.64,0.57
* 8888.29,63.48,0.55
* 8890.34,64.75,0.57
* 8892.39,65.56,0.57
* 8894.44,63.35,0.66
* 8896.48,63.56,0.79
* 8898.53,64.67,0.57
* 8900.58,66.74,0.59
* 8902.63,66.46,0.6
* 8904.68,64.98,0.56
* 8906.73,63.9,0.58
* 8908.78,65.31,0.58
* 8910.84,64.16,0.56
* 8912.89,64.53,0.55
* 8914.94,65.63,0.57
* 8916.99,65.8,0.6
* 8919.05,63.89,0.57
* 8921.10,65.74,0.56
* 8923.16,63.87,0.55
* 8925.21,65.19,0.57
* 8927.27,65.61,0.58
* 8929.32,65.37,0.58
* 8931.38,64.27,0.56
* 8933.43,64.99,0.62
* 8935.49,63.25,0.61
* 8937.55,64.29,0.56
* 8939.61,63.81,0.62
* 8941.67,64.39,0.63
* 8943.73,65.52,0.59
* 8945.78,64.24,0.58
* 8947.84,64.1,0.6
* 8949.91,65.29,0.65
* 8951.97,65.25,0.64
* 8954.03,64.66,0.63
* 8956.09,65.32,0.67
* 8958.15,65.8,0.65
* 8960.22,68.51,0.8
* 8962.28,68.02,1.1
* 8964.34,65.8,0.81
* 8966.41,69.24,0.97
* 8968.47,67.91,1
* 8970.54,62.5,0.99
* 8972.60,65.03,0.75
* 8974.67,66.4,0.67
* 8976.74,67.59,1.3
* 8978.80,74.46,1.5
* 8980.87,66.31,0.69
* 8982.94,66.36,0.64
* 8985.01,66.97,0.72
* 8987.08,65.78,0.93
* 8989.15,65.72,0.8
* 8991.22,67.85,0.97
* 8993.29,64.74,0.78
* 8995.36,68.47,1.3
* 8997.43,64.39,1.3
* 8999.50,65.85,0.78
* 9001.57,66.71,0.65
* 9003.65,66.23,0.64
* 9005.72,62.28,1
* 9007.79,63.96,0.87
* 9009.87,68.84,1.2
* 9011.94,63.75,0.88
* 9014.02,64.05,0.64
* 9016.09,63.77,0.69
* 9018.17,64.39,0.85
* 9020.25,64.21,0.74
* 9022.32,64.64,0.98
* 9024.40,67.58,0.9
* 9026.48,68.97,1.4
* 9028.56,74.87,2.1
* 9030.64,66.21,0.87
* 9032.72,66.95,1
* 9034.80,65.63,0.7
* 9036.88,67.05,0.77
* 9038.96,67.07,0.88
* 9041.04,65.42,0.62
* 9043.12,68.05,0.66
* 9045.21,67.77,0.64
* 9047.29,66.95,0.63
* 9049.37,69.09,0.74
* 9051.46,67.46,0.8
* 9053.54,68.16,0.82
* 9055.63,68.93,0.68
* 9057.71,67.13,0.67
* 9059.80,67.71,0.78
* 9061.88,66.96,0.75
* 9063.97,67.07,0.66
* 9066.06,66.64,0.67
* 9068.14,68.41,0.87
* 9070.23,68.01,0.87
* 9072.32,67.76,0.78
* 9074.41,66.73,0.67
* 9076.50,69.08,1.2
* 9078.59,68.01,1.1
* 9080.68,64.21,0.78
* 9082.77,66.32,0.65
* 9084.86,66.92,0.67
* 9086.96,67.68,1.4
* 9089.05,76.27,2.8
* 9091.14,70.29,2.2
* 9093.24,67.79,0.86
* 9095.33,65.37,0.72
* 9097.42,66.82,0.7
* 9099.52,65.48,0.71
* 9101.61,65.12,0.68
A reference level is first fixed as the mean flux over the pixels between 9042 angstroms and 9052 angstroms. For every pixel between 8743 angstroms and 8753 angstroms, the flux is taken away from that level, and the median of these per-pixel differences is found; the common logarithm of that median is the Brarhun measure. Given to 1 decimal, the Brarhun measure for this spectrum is 0.0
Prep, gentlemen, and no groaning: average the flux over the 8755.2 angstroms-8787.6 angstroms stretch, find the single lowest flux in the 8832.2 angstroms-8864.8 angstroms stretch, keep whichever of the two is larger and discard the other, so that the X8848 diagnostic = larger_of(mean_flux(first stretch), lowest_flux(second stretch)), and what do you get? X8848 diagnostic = 66.4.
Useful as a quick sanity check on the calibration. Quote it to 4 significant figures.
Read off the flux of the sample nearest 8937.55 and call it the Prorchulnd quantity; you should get 64.29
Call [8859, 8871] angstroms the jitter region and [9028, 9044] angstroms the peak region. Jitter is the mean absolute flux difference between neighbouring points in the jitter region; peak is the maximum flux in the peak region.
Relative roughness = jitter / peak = 0.009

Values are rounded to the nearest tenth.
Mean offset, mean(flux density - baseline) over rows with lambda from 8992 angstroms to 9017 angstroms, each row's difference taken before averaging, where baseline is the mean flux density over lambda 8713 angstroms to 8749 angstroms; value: -0.6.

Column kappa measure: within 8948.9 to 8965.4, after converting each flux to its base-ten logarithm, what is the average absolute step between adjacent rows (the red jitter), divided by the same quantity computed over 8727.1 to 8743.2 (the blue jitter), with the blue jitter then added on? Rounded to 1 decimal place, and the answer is 1.3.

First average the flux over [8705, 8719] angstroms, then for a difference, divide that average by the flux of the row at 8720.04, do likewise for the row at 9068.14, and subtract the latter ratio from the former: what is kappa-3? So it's 0.047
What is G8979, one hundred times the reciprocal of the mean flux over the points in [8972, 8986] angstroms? 1.48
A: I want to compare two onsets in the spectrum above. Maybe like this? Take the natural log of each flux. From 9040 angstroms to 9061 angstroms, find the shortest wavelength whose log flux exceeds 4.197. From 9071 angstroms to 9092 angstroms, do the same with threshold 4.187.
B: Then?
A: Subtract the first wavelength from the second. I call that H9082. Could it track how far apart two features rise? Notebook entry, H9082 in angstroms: 29.2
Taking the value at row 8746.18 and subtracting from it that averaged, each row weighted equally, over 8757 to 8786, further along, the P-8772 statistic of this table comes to 1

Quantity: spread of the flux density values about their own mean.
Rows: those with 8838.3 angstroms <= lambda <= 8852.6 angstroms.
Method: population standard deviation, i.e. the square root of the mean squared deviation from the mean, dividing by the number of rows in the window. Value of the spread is 1.2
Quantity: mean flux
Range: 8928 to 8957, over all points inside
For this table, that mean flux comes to 64.6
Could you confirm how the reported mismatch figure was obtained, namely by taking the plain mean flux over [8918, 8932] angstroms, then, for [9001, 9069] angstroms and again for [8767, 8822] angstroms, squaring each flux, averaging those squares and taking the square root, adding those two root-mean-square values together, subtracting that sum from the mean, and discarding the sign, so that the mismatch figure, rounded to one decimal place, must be 68.2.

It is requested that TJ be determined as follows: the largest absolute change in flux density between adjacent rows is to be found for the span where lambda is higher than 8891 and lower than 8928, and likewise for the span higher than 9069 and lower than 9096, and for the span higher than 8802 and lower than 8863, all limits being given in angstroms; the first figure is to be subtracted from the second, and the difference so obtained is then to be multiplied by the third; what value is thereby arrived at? 26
